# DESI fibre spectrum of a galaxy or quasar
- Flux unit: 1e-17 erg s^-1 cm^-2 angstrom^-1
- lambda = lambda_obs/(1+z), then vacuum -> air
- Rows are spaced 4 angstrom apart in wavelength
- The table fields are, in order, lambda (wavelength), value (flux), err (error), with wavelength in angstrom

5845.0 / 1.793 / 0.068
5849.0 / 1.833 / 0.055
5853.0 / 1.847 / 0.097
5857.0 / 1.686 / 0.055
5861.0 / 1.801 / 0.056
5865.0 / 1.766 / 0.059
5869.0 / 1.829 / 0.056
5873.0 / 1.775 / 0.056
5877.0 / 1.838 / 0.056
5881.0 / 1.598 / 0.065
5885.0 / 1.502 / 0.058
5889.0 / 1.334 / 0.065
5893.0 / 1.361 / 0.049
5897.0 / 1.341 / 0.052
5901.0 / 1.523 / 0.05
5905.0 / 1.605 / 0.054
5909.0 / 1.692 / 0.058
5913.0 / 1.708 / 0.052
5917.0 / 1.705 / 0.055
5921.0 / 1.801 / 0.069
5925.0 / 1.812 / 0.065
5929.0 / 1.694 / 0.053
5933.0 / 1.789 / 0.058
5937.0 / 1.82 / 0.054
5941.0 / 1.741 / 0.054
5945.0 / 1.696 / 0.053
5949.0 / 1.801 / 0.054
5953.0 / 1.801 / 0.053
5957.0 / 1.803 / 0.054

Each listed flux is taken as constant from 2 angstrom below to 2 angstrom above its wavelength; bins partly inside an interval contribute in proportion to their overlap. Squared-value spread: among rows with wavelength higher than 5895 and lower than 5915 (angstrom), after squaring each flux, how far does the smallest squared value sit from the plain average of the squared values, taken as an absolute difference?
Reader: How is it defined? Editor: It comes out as 0.70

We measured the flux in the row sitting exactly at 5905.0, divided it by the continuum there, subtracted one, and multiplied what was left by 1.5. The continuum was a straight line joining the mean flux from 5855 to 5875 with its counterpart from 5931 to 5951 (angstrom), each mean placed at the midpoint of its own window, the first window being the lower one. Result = -0.14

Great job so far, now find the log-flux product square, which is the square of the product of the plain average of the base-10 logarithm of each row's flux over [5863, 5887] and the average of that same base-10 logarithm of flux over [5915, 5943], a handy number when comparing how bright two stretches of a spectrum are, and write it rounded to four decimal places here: 0.0033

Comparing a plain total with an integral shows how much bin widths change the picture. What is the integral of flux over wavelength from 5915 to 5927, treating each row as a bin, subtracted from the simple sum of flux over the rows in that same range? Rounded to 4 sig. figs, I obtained -15.95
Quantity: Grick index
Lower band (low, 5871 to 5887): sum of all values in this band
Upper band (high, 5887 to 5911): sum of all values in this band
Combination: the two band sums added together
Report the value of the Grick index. 15.6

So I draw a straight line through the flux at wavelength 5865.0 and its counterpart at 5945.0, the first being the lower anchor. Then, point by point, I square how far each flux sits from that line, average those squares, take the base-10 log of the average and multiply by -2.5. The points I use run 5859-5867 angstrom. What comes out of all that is 8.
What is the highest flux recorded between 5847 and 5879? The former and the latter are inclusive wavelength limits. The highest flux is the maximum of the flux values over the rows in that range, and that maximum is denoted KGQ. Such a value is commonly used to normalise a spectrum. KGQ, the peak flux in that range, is 1.847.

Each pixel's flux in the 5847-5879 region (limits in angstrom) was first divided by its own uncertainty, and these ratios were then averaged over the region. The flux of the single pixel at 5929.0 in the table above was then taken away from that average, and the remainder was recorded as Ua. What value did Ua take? 28.59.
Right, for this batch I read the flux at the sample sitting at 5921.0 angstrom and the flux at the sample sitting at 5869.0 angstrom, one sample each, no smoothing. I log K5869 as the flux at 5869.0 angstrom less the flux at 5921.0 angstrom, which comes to 0.028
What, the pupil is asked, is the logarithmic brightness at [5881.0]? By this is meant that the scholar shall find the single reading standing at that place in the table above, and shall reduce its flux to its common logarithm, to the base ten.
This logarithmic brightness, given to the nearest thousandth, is 0.204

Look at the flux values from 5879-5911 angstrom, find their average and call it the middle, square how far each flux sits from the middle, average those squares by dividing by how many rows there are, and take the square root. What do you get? 0.13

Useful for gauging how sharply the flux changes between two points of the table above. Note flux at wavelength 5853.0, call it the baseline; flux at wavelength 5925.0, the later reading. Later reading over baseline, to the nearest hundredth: 0.98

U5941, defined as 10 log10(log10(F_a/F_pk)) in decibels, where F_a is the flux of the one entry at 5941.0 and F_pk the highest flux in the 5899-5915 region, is -20.8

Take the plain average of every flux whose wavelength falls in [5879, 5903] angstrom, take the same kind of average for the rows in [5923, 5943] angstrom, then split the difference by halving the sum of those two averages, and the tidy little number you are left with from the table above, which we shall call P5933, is 1.61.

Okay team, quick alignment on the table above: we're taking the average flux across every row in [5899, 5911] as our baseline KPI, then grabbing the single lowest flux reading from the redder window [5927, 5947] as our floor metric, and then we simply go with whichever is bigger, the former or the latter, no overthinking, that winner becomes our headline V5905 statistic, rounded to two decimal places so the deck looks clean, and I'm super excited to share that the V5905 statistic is 1.69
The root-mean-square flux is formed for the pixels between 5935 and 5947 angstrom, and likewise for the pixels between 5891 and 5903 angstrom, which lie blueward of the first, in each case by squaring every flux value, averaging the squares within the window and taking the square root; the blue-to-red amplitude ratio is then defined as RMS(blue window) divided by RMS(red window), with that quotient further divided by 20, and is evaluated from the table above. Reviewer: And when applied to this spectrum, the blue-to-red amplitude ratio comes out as 0.040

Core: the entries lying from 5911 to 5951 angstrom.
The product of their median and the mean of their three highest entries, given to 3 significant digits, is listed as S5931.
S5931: 3.20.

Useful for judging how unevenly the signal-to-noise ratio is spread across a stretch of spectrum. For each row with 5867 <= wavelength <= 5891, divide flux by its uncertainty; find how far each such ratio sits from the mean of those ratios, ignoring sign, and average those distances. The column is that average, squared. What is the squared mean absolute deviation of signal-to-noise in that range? 19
